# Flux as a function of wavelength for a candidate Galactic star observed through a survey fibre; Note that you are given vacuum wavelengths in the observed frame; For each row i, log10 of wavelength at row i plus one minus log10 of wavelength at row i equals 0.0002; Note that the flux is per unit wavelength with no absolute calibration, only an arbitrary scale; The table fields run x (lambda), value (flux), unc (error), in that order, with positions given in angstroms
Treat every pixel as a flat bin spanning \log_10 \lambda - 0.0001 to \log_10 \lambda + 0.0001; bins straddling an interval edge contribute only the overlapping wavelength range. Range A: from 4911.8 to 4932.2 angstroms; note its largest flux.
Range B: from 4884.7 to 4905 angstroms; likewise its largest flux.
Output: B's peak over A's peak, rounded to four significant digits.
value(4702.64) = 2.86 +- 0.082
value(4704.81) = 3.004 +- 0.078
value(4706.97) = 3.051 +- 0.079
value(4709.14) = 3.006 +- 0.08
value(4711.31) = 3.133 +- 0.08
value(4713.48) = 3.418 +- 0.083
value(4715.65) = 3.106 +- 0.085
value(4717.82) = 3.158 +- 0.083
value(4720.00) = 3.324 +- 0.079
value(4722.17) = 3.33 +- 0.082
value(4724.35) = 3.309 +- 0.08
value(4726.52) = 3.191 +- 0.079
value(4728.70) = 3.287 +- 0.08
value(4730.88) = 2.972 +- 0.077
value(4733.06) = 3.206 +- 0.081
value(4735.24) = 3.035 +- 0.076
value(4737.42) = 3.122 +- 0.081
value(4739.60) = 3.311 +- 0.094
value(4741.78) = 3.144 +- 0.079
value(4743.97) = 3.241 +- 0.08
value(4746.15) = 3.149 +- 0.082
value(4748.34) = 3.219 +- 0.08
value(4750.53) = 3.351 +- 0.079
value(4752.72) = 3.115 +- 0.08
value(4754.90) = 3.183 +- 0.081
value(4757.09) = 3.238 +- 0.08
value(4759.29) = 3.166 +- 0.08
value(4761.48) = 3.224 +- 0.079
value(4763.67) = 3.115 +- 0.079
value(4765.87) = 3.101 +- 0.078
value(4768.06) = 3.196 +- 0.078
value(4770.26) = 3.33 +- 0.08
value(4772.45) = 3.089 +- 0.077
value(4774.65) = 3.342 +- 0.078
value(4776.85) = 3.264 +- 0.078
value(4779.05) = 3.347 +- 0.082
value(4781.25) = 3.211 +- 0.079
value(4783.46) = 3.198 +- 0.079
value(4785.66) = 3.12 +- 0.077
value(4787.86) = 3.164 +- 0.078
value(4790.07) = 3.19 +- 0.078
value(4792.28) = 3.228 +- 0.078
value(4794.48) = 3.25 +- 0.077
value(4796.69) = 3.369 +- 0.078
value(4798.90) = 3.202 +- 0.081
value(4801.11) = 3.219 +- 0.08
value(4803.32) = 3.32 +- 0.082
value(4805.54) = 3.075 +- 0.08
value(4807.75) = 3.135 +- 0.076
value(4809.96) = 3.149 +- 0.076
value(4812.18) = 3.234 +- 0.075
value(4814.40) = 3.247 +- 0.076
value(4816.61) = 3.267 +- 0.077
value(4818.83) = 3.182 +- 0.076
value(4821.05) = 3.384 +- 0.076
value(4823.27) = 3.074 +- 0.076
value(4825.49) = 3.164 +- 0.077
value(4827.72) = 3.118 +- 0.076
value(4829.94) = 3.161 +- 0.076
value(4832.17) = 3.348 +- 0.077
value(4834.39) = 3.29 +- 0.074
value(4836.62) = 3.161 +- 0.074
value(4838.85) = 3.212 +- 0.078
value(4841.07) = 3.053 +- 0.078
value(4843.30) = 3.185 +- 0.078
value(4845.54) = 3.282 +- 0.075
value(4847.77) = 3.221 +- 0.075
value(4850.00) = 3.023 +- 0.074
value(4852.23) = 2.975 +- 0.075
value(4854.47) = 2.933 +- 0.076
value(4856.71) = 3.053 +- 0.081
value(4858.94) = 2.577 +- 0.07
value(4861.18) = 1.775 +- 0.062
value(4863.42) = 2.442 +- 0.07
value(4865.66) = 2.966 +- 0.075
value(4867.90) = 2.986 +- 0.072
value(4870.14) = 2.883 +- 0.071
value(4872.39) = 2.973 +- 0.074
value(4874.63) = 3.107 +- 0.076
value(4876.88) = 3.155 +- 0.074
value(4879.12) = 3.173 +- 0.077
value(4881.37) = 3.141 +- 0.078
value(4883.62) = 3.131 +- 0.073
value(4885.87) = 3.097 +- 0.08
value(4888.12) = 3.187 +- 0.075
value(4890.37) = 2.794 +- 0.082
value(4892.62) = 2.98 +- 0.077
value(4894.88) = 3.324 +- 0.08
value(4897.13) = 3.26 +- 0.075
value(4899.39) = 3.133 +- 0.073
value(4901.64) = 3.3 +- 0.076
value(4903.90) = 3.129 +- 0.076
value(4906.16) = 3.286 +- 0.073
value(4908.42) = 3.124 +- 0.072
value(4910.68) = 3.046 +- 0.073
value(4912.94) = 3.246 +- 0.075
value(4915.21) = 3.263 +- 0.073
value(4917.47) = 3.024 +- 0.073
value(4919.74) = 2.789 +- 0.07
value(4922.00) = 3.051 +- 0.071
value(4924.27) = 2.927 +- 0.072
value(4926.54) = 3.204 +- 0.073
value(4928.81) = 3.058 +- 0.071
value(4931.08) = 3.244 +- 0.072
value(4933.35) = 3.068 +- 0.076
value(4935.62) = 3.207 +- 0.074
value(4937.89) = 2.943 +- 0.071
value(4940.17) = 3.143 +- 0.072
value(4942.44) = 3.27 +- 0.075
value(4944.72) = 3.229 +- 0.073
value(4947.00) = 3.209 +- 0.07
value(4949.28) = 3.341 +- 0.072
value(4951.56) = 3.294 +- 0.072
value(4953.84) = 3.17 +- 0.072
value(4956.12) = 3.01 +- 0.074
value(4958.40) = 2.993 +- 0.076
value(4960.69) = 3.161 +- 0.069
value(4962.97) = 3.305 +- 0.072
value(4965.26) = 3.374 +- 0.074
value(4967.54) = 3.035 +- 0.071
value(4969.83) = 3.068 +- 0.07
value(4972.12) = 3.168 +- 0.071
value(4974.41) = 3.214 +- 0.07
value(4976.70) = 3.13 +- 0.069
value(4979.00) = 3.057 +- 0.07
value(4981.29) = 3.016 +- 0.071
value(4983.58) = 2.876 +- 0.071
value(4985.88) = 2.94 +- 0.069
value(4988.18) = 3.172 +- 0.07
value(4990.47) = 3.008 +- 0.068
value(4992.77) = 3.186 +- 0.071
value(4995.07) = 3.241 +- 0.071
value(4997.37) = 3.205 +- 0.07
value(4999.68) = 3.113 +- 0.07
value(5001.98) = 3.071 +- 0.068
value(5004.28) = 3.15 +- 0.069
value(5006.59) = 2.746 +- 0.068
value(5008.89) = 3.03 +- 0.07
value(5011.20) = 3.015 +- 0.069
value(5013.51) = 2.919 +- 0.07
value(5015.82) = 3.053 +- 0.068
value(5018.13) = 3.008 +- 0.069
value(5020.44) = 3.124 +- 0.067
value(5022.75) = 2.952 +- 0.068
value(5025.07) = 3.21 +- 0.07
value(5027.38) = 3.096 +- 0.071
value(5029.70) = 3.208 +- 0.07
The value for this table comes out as 1.019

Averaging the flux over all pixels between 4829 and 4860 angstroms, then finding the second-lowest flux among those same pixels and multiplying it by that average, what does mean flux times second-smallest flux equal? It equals 9.11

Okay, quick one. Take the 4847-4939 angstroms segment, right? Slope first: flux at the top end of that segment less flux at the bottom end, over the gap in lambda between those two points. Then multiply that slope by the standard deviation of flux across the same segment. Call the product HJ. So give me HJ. -0.0008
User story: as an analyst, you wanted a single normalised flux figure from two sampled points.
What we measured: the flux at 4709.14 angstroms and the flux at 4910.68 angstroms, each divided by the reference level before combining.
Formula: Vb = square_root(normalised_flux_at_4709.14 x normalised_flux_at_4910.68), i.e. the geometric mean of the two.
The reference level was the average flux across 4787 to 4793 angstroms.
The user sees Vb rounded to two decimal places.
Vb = 0.95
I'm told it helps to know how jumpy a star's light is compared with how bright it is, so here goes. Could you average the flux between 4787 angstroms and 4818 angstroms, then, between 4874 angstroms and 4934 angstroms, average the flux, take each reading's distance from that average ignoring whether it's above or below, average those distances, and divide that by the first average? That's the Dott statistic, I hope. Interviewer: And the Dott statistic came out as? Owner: 0.0318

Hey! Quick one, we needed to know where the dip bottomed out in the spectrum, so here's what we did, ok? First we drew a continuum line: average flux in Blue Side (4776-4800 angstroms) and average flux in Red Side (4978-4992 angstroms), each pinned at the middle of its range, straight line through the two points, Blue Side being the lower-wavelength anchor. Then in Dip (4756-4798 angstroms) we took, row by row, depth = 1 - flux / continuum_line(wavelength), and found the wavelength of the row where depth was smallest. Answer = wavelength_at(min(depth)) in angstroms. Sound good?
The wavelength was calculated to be 4796.69 angstroms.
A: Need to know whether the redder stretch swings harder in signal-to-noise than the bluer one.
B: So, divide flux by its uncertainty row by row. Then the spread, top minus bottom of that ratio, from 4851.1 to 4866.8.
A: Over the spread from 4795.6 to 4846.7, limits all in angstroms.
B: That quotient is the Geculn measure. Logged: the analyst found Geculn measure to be 1.8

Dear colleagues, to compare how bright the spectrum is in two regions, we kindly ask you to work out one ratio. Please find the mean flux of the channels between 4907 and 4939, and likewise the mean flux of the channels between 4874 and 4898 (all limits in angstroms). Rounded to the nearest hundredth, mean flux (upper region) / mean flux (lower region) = 0.99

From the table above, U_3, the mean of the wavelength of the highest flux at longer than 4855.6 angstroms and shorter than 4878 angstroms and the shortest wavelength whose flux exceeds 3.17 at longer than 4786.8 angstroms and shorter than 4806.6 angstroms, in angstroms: 4833.5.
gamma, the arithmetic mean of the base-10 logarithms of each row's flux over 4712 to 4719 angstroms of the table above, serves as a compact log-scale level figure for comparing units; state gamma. 0.508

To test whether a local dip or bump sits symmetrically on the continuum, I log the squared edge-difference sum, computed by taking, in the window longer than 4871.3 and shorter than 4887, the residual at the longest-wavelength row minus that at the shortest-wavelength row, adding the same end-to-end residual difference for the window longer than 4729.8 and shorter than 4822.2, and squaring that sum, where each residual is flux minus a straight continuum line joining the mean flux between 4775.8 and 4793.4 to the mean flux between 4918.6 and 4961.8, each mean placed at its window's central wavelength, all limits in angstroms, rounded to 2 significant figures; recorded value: 0.36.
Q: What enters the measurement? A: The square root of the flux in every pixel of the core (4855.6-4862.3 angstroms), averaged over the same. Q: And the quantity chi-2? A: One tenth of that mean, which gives 0.156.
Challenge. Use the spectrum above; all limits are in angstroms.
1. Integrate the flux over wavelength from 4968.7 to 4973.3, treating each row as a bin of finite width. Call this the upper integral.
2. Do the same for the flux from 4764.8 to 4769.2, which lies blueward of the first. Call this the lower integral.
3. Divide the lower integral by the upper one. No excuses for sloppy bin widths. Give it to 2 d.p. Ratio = 0.97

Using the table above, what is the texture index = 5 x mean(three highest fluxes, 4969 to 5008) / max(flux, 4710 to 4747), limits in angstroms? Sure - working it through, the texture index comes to 4.71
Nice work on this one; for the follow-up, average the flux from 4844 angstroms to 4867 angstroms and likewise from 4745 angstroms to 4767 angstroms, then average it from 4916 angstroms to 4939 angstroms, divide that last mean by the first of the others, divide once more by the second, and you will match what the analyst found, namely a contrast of 0.339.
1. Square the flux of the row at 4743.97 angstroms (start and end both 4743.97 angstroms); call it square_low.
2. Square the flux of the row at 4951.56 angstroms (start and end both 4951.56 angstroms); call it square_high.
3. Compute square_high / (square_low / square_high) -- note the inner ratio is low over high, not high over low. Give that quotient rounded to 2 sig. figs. 11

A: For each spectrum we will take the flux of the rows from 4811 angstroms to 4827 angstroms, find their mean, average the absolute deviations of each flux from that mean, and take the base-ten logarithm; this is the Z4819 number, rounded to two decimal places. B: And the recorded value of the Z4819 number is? -1.15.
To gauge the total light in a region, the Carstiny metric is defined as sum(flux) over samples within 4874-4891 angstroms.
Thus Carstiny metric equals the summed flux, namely 24.8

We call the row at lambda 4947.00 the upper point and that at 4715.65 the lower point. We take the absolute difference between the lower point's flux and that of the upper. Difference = 0.10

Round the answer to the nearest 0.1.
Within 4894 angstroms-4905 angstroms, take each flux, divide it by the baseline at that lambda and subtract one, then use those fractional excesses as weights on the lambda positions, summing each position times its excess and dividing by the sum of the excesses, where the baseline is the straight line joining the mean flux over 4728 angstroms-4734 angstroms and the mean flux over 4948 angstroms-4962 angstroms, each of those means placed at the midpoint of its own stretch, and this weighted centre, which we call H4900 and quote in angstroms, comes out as 4897.1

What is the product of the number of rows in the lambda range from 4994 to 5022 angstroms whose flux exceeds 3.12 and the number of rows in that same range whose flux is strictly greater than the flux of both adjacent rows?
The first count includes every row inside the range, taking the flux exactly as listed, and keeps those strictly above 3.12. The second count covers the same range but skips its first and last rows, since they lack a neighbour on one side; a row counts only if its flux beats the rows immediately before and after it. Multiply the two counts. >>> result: 12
